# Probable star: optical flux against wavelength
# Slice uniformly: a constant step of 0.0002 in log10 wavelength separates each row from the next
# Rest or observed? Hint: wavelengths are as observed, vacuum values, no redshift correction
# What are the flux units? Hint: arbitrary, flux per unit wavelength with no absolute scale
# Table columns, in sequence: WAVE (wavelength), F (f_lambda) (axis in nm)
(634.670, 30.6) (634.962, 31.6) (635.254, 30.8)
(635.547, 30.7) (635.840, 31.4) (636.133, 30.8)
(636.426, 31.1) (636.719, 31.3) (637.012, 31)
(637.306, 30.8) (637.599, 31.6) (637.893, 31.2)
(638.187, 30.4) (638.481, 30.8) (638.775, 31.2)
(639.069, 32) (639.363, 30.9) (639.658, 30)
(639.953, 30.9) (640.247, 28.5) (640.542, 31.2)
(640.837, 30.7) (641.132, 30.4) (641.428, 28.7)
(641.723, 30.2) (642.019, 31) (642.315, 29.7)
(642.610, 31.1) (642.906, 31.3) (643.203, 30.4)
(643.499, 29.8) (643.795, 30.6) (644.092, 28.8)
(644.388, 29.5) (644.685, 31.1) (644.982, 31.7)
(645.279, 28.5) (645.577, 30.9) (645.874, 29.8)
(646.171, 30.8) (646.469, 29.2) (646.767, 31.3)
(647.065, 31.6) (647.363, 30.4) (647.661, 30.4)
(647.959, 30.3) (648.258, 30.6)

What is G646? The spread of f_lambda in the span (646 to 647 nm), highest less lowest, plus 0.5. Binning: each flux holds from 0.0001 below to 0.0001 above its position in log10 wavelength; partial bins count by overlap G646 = 2.6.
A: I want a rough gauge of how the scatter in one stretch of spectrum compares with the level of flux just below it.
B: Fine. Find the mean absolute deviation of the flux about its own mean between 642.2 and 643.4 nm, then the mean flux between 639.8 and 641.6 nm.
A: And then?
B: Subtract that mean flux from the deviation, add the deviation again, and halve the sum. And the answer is -14.46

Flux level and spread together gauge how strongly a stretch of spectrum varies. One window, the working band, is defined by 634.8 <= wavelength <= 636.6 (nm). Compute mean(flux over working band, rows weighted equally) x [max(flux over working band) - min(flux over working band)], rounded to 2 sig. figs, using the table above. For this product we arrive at 28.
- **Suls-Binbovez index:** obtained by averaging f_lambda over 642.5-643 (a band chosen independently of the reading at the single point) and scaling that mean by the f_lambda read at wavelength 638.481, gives 961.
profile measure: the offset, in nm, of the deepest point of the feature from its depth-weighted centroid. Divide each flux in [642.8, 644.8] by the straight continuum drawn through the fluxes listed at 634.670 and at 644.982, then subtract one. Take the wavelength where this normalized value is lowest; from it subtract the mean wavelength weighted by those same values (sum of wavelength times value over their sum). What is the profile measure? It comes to 0.16 nm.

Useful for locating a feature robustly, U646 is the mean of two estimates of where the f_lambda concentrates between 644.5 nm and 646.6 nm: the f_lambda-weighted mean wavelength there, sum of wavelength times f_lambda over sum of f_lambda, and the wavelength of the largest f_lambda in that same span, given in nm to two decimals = 645.28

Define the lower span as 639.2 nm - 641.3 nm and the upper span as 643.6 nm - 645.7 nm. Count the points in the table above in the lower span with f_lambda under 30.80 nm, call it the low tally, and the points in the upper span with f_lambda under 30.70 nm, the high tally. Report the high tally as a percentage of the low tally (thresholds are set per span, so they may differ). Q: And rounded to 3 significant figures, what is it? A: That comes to 100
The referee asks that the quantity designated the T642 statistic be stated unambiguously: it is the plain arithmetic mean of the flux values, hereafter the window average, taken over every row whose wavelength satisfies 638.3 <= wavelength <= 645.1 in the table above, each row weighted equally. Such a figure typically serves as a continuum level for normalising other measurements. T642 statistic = 30.5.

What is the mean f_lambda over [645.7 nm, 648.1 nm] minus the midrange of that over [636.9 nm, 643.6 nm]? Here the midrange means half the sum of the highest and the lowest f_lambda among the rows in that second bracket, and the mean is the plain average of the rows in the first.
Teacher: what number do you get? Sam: 0.2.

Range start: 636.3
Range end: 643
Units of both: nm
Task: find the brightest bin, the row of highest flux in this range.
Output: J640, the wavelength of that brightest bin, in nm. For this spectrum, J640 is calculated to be 639.069 nm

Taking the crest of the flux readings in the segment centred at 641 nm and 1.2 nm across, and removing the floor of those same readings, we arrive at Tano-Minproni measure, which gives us 2.5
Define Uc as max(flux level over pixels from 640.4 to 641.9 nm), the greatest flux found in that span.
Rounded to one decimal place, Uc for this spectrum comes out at 31.2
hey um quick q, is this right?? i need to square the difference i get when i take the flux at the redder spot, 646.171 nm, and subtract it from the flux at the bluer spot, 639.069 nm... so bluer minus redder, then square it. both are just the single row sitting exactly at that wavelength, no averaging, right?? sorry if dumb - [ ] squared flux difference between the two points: 1.4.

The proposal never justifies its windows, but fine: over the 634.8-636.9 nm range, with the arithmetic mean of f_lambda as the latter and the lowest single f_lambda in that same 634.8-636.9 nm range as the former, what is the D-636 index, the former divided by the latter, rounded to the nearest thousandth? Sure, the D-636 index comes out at 0.987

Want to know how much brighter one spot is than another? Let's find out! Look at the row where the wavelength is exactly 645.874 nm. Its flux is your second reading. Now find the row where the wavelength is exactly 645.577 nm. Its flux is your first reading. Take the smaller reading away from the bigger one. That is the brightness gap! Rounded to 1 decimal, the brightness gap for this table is 1.1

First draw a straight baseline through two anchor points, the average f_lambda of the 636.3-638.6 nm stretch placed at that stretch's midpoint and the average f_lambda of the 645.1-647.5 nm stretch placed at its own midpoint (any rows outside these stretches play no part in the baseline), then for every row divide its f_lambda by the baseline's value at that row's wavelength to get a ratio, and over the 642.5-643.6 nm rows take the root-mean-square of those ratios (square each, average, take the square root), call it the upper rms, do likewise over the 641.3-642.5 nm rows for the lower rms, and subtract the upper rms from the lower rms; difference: -0.027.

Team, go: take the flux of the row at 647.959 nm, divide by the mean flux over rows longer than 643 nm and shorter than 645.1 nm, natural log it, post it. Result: 0.00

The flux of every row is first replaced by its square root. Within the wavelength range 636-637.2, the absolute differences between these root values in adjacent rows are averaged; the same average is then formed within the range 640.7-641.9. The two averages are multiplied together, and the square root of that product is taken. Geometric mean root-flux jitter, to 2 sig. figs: 0.051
